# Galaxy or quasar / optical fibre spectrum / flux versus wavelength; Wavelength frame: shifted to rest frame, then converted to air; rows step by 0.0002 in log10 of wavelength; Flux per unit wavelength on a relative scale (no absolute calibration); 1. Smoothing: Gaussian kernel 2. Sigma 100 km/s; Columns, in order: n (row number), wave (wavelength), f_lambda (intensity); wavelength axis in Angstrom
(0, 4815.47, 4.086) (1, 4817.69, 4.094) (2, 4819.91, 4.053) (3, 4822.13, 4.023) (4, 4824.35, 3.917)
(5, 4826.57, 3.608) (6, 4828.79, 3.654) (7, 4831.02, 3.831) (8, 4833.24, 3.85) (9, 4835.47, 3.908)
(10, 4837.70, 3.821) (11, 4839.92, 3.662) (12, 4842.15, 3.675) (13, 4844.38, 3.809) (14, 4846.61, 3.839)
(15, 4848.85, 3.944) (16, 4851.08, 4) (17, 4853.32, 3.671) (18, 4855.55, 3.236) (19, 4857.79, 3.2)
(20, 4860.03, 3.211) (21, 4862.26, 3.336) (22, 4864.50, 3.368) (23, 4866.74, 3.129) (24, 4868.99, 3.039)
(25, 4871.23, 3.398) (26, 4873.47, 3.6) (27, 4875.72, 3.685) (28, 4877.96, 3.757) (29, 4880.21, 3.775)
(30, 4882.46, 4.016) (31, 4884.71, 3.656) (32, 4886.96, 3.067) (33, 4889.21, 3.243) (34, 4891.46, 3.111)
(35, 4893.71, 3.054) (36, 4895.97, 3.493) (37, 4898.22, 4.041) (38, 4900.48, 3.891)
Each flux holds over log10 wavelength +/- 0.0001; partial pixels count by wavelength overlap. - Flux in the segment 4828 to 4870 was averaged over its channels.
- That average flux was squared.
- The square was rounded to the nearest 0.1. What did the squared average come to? 12.9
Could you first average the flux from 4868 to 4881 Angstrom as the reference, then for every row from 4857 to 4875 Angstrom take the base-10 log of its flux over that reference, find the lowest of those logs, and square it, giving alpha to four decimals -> 0.0044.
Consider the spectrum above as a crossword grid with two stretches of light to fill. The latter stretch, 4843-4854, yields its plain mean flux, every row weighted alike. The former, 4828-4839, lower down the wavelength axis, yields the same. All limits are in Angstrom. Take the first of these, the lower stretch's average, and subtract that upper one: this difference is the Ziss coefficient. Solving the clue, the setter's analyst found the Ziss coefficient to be -0.04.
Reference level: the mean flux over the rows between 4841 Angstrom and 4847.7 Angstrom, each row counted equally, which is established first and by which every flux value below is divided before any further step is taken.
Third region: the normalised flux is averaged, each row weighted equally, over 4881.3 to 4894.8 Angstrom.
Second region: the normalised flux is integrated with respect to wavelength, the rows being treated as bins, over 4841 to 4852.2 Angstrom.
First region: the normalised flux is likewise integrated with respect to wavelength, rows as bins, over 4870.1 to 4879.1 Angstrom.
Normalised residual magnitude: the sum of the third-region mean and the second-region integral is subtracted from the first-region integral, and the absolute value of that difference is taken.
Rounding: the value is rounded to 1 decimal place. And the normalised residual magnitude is 3.7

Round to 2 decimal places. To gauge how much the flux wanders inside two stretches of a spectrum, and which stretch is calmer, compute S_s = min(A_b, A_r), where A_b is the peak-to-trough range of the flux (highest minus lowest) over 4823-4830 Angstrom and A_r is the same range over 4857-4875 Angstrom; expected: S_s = 0.31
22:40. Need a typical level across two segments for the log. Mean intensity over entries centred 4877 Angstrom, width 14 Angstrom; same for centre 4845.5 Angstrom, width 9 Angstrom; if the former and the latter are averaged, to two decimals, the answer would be 3.76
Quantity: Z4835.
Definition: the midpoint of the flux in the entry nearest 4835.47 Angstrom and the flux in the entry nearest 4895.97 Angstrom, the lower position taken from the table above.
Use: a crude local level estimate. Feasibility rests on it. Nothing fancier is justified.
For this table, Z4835 3.70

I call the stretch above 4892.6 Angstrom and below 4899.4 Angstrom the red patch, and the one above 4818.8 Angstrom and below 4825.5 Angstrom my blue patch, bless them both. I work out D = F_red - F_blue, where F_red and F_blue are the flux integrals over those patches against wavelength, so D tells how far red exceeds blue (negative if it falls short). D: -2.8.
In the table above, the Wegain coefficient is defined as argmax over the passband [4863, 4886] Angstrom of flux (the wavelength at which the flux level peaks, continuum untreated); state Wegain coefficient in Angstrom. 4882.46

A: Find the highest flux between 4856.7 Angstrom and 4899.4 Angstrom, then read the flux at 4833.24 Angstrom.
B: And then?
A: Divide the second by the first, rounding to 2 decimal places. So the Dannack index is 0.95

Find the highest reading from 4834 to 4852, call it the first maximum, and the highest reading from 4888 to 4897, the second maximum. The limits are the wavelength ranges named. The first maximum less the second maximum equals 0.5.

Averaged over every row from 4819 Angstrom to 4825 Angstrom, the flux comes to 4.00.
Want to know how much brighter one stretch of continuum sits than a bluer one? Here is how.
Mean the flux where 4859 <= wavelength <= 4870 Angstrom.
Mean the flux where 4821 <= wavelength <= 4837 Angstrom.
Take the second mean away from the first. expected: -0.61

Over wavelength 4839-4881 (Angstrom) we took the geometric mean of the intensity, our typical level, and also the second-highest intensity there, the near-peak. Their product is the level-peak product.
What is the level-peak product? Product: 13.9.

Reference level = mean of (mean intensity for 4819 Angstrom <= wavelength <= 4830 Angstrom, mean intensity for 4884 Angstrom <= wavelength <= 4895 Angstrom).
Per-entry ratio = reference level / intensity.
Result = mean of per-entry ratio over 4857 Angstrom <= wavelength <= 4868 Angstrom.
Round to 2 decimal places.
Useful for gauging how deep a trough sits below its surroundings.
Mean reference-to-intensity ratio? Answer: 1.09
